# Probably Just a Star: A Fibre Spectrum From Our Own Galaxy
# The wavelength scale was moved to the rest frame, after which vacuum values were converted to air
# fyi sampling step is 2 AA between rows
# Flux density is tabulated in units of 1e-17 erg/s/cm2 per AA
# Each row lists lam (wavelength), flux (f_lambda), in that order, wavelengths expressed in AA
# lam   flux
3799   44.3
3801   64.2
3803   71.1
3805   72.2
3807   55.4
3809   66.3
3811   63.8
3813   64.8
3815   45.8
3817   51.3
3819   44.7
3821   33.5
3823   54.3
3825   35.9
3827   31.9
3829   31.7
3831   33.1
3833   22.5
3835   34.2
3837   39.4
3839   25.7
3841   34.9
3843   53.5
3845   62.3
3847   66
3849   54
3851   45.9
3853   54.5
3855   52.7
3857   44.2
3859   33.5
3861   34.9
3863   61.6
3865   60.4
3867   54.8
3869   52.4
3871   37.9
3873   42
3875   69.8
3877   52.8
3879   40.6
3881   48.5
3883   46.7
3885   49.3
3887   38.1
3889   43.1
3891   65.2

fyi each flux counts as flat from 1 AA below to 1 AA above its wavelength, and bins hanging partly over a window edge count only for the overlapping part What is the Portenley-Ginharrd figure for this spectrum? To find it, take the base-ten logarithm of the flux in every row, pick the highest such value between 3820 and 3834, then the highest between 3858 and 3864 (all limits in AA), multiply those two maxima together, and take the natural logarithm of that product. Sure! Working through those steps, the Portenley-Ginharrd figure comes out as 1.13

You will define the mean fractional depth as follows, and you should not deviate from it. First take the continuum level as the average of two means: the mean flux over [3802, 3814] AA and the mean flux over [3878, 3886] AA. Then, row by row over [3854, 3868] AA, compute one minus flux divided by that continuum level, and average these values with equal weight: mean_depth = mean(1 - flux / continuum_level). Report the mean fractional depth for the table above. 0.13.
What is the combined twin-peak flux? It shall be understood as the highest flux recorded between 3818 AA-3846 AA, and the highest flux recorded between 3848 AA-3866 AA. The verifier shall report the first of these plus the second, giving 124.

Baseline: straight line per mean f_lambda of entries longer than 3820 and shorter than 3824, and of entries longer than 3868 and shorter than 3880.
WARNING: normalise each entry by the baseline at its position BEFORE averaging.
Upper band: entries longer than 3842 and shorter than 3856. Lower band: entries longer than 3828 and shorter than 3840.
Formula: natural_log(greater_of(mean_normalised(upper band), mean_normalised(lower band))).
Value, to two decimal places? 0.17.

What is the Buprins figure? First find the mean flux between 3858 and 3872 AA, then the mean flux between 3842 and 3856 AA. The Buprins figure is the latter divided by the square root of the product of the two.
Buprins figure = 1.08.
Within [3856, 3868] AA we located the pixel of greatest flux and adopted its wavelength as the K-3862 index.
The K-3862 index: 3863 AA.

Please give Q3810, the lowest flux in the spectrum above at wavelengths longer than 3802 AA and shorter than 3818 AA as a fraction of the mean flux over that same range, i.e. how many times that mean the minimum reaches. 0.75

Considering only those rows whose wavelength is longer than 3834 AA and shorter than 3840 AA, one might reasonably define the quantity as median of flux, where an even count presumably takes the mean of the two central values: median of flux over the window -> 34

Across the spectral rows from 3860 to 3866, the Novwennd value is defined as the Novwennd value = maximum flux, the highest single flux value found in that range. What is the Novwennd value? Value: 61.6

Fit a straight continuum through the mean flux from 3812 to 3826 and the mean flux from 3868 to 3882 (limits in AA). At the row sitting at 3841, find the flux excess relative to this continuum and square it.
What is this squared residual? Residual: 170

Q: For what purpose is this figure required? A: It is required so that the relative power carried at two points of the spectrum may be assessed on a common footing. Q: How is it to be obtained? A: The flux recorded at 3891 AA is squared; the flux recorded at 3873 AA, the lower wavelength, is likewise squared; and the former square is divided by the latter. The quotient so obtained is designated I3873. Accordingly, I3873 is 2.4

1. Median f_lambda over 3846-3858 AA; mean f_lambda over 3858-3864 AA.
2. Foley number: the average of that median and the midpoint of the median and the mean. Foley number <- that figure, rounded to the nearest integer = 51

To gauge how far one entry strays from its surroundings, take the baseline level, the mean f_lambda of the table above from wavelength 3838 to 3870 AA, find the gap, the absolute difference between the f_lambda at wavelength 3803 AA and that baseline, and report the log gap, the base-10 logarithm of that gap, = 1.3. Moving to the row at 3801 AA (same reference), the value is 1.2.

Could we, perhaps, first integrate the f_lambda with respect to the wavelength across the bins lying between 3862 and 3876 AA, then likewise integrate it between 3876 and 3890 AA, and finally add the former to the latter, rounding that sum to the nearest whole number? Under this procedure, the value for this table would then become 1396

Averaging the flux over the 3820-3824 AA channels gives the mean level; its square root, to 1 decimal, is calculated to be 6.6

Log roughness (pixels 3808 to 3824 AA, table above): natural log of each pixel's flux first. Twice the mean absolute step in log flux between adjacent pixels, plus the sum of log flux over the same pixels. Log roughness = 32.0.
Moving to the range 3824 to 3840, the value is 28.0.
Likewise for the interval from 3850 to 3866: 31.2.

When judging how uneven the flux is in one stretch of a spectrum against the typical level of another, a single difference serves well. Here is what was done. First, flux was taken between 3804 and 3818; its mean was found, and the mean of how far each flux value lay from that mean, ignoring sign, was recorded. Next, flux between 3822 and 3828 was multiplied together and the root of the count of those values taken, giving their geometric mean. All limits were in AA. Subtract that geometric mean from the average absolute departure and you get -31.8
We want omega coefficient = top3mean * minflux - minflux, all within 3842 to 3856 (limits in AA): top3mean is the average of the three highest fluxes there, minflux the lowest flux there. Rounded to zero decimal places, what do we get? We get 2751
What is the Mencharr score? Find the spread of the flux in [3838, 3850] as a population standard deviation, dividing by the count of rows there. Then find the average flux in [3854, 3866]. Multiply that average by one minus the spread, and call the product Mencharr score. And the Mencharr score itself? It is -644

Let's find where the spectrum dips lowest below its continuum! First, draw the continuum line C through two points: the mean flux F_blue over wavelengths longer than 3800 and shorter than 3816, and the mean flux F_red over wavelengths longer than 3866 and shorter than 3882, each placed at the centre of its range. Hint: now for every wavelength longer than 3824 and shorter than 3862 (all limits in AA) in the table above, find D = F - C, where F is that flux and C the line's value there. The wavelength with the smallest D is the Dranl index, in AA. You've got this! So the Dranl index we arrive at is 3833 AA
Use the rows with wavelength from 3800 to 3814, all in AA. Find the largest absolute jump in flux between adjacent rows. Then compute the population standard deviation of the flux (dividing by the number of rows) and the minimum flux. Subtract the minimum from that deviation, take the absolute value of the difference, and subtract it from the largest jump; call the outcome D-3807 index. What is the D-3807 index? -33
